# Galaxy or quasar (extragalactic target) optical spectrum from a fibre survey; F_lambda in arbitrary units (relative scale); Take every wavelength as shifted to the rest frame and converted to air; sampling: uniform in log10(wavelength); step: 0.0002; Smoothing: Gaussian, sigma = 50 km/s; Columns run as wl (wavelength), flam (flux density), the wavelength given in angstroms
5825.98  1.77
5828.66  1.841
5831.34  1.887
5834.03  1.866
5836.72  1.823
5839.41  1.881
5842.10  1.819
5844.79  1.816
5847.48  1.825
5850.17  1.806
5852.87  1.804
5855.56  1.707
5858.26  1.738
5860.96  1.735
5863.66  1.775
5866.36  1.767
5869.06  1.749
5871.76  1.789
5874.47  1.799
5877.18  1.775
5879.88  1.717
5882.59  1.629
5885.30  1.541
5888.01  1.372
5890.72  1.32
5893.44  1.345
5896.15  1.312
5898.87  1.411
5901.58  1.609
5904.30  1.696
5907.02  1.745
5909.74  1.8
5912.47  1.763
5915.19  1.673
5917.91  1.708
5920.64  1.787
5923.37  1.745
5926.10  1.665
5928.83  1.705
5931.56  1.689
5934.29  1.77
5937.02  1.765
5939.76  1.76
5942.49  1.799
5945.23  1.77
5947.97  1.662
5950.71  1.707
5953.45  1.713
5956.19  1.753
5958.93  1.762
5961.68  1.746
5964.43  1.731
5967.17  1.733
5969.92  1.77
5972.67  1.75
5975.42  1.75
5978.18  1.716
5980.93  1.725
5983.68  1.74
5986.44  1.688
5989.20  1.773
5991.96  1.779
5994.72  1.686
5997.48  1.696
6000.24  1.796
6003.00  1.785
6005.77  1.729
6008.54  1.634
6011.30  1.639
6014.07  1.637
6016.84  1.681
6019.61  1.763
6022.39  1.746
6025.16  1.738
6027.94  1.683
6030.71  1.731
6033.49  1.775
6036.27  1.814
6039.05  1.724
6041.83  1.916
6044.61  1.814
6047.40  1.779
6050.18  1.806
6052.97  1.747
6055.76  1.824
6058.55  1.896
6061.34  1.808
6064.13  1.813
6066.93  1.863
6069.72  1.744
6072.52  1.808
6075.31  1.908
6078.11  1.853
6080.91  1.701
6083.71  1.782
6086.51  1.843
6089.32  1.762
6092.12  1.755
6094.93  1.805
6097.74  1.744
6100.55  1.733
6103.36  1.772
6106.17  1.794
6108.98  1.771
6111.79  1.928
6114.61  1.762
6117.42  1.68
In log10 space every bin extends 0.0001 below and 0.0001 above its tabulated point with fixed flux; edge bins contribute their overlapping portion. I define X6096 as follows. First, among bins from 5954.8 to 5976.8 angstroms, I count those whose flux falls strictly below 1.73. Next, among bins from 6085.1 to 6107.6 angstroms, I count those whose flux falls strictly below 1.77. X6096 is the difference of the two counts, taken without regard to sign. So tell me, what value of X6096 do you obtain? 4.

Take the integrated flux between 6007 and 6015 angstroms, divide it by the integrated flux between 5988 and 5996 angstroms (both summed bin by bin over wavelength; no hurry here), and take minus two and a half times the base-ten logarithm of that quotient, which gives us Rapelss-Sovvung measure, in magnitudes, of 0.07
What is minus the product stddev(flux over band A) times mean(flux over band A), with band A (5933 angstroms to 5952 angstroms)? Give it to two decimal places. -0.08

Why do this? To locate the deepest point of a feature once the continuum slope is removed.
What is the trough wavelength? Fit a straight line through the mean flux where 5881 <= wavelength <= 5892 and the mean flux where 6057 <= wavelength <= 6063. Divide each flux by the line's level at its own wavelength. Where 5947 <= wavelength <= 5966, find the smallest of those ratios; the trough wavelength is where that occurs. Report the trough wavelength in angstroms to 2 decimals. 5947.97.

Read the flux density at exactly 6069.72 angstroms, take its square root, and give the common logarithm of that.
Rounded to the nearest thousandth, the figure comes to 0.121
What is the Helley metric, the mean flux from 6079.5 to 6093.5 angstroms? 1.77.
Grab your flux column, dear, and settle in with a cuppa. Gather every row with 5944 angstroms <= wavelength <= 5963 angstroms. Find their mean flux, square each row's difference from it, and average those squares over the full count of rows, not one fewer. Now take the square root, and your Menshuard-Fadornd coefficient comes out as 0.036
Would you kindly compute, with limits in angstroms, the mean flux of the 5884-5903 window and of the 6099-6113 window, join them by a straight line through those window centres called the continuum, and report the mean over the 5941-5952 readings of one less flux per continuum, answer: -0.15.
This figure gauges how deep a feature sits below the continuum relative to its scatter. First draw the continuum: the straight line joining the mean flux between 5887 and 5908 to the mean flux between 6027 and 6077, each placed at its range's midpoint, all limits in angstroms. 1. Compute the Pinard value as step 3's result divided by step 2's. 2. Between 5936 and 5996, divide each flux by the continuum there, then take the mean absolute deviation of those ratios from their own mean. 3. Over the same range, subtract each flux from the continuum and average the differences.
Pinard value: -4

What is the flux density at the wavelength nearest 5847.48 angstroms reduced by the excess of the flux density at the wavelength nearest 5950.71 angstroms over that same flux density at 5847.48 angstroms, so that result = 1.94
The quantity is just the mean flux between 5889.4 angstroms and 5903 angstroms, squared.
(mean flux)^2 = 1.96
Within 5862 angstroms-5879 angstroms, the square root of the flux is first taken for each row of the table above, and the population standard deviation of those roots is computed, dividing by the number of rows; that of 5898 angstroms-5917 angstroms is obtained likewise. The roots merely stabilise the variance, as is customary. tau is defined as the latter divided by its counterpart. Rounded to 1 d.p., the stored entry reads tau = 8.1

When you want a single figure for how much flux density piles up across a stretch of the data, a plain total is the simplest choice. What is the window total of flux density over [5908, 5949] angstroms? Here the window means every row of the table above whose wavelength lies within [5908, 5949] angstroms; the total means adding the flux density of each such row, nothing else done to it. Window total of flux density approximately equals 26.06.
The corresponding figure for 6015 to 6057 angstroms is 26.54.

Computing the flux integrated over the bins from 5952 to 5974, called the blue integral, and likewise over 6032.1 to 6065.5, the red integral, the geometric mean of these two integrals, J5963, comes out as 48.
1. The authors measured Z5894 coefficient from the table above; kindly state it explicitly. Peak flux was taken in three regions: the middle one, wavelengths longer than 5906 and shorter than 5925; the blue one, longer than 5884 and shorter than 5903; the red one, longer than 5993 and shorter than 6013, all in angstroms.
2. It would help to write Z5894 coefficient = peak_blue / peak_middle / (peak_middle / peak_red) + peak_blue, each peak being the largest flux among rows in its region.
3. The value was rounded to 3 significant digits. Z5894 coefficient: 2.50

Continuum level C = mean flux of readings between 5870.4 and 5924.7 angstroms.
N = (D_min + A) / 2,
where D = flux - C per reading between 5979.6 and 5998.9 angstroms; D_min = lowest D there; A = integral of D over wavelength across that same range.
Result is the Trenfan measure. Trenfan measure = 1.0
